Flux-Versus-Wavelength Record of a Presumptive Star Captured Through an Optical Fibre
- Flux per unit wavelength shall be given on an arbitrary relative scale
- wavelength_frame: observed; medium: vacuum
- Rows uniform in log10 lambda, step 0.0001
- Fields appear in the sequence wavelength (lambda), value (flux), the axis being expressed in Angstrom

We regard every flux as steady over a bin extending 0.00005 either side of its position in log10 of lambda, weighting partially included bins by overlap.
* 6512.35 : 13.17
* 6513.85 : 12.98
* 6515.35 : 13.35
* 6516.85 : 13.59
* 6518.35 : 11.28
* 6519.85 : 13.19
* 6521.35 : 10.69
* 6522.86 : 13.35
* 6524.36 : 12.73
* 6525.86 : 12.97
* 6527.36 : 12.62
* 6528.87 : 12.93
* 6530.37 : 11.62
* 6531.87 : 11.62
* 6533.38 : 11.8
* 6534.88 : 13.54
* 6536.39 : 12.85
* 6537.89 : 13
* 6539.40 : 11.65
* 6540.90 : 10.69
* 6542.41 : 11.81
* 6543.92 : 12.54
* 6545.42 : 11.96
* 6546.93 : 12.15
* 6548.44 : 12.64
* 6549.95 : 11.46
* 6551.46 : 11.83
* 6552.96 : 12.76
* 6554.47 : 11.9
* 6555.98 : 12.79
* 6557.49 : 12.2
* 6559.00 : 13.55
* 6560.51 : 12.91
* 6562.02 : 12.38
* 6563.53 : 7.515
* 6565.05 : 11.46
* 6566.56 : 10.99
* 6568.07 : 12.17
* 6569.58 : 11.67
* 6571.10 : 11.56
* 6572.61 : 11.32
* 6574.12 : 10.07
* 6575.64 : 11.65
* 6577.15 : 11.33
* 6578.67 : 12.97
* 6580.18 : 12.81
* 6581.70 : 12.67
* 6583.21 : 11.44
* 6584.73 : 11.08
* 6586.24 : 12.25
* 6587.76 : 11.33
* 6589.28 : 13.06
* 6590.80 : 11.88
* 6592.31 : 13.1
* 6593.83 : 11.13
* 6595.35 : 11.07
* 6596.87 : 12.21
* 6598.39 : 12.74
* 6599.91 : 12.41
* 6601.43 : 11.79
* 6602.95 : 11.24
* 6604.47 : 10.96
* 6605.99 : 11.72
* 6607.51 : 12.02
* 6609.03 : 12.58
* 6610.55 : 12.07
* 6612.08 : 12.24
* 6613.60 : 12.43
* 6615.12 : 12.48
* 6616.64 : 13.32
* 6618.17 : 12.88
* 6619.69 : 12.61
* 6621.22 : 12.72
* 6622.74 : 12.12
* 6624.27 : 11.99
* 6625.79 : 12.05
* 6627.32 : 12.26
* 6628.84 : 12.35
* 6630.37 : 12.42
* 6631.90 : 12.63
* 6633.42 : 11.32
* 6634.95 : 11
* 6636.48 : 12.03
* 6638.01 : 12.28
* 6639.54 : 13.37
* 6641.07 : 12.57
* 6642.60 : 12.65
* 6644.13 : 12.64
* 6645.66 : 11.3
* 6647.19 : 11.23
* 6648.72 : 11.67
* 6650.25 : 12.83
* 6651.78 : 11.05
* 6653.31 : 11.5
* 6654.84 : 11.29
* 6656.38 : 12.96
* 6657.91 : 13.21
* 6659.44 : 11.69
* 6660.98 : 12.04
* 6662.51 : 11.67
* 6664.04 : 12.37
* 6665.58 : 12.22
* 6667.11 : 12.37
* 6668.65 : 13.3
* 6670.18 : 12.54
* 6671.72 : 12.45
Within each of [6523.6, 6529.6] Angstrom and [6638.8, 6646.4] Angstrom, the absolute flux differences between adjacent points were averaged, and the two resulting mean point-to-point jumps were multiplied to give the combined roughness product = 0.17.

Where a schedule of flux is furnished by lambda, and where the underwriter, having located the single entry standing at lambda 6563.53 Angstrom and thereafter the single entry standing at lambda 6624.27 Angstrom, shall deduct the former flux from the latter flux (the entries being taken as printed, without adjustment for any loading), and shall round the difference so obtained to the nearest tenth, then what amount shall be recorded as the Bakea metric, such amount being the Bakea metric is 4.5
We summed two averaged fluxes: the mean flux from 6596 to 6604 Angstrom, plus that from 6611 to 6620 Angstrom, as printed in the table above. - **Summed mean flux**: 24.7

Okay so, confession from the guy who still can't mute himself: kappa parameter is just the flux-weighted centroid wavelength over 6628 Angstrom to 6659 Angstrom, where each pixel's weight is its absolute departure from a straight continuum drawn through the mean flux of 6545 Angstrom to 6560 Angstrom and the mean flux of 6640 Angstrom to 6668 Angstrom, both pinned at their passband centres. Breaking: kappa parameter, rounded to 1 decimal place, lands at 6645.4 Angstrom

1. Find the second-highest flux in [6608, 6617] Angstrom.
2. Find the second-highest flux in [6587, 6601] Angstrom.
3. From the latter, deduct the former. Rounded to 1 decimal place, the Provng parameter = 0.5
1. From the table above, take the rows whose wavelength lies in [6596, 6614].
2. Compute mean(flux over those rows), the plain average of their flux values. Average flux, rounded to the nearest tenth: 12.0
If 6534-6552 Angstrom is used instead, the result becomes 12.2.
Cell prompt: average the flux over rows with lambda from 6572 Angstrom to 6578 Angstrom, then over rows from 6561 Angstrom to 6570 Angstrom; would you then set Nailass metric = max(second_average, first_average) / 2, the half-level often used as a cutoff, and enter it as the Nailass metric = 5.55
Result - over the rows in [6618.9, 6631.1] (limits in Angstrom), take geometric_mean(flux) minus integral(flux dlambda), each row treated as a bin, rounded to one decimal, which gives -138.0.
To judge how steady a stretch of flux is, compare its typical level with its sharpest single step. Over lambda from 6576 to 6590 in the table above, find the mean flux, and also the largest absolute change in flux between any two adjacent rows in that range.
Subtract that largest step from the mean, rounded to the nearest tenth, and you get 10.4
